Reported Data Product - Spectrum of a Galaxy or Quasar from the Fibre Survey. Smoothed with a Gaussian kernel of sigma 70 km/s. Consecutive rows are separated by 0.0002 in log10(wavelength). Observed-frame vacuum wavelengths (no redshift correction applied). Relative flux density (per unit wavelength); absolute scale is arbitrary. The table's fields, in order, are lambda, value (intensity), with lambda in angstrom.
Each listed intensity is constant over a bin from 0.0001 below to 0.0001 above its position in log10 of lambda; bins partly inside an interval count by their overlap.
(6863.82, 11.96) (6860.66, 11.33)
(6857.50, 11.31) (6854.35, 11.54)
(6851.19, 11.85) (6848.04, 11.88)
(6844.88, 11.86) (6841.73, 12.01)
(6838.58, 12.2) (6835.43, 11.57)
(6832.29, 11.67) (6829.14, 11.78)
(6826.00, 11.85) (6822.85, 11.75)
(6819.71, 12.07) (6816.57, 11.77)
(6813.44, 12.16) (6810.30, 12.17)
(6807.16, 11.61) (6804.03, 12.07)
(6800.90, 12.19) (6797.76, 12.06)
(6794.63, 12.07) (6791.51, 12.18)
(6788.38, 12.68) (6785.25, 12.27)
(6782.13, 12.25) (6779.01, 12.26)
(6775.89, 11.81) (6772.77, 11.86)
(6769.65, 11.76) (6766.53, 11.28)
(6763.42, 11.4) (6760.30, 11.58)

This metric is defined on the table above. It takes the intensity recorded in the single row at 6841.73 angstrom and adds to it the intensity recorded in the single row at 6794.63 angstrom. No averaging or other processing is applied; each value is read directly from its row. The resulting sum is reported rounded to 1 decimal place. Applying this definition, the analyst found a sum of 24.1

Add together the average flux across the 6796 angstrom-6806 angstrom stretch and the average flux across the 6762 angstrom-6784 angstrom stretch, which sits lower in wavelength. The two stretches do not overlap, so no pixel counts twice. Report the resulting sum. 23.9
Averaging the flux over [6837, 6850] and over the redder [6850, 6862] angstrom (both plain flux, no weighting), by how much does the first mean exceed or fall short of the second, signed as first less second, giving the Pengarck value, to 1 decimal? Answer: 0.5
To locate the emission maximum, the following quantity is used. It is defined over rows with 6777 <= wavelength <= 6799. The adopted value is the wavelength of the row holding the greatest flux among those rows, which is 6788.38 angstrom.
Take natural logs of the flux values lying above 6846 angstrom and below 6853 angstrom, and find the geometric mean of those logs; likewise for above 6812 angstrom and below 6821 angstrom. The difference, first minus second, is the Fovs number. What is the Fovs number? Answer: -0.011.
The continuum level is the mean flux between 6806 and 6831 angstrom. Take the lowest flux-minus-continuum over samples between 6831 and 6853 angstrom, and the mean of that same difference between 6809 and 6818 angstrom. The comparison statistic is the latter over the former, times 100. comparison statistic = -43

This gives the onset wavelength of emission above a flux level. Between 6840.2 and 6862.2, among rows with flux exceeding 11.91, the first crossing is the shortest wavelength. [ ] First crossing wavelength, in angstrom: 6841.73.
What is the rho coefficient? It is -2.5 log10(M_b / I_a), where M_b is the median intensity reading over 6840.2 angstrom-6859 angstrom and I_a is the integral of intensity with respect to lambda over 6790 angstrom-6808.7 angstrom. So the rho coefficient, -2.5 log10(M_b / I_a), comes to 3.20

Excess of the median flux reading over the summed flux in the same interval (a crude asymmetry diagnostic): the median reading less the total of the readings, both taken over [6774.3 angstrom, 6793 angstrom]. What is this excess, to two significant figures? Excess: -61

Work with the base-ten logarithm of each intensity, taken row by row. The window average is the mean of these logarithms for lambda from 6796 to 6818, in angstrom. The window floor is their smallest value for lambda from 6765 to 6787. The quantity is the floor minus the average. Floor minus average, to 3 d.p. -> -0.027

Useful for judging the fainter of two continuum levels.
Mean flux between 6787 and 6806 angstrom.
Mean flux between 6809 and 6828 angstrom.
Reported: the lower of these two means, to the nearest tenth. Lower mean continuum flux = 12.0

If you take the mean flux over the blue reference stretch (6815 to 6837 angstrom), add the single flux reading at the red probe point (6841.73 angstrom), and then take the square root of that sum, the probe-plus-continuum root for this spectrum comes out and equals 4.88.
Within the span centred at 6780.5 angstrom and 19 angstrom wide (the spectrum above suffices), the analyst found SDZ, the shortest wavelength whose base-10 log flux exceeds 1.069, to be 6772.77 angstrom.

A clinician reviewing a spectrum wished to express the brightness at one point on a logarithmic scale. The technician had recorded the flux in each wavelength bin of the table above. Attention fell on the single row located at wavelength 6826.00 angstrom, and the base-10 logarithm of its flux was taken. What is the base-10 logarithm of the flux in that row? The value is 1.07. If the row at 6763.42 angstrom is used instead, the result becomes 1.06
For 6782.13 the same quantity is 1.09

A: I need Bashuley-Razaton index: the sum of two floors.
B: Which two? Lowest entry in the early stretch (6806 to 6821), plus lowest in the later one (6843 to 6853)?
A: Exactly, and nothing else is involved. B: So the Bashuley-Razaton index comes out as 23.5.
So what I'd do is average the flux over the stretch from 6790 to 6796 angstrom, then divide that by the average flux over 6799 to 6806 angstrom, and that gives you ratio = 1.00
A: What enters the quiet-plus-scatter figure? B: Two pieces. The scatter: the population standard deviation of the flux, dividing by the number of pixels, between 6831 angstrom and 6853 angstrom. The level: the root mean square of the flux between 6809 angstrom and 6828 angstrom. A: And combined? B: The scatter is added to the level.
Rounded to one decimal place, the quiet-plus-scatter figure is 12.2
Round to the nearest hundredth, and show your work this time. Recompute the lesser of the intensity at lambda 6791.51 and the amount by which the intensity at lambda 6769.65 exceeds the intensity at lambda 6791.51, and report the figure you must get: -0.42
